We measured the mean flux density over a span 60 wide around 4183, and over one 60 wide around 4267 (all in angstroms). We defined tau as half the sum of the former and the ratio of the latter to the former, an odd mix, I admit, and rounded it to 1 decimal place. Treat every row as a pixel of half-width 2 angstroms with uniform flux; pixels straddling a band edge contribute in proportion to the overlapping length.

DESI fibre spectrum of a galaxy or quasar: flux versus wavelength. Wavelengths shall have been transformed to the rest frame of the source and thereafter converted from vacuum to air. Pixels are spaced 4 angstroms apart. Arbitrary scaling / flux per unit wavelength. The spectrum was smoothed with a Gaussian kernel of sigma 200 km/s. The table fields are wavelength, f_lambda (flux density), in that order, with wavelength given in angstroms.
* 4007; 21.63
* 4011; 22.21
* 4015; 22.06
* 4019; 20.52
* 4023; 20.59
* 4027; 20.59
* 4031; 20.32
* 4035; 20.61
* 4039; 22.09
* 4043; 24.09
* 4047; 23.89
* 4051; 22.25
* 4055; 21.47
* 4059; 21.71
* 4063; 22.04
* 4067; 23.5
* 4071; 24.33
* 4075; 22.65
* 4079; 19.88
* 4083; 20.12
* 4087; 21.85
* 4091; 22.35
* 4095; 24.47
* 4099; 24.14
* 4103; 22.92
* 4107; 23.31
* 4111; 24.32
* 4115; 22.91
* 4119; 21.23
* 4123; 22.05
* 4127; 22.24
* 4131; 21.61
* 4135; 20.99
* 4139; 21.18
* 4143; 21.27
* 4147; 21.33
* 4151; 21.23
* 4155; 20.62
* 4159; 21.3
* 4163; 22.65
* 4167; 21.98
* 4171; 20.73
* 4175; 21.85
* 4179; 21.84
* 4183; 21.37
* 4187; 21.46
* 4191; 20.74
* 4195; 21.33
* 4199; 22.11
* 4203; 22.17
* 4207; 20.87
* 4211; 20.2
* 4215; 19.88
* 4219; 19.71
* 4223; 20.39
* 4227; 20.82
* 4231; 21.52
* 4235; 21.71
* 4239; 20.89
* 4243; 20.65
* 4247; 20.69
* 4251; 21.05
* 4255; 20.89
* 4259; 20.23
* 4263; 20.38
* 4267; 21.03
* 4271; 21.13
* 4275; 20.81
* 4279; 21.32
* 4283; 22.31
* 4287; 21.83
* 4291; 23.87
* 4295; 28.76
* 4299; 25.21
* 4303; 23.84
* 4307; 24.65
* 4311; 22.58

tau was 11.2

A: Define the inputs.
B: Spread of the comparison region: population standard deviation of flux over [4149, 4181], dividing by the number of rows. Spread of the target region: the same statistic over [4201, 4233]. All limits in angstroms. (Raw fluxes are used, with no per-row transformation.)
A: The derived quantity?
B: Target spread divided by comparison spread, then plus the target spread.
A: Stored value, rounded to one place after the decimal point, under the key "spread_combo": 2.0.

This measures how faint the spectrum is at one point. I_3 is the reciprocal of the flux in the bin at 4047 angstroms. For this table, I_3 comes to 0.0419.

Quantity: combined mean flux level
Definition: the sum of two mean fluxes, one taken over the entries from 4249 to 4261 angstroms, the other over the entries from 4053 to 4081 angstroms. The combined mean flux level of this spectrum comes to 42.95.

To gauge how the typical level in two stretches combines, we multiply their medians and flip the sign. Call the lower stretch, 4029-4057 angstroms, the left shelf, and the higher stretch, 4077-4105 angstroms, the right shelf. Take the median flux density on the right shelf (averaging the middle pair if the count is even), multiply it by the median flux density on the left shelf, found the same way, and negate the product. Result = -494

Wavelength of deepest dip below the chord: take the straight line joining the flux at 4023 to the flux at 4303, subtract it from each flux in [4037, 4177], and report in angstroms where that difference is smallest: 4171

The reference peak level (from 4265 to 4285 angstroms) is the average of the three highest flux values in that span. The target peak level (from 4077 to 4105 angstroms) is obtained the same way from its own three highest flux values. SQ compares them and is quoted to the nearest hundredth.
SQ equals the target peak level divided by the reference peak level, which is 1.10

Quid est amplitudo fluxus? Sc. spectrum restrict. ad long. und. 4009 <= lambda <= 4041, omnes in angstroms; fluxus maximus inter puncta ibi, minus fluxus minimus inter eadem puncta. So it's 1.9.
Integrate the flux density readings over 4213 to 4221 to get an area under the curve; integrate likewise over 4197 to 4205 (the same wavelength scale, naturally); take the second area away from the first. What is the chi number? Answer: -19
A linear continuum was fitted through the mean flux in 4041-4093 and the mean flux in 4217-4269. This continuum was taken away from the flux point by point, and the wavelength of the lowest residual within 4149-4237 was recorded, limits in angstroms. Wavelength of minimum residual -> 4219 angstroms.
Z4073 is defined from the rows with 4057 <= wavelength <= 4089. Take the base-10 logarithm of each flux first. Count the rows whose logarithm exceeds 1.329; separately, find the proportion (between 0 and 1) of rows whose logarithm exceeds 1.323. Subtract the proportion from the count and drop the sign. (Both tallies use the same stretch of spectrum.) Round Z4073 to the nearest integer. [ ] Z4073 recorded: 5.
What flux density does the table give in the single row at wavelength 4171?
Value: 20.73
